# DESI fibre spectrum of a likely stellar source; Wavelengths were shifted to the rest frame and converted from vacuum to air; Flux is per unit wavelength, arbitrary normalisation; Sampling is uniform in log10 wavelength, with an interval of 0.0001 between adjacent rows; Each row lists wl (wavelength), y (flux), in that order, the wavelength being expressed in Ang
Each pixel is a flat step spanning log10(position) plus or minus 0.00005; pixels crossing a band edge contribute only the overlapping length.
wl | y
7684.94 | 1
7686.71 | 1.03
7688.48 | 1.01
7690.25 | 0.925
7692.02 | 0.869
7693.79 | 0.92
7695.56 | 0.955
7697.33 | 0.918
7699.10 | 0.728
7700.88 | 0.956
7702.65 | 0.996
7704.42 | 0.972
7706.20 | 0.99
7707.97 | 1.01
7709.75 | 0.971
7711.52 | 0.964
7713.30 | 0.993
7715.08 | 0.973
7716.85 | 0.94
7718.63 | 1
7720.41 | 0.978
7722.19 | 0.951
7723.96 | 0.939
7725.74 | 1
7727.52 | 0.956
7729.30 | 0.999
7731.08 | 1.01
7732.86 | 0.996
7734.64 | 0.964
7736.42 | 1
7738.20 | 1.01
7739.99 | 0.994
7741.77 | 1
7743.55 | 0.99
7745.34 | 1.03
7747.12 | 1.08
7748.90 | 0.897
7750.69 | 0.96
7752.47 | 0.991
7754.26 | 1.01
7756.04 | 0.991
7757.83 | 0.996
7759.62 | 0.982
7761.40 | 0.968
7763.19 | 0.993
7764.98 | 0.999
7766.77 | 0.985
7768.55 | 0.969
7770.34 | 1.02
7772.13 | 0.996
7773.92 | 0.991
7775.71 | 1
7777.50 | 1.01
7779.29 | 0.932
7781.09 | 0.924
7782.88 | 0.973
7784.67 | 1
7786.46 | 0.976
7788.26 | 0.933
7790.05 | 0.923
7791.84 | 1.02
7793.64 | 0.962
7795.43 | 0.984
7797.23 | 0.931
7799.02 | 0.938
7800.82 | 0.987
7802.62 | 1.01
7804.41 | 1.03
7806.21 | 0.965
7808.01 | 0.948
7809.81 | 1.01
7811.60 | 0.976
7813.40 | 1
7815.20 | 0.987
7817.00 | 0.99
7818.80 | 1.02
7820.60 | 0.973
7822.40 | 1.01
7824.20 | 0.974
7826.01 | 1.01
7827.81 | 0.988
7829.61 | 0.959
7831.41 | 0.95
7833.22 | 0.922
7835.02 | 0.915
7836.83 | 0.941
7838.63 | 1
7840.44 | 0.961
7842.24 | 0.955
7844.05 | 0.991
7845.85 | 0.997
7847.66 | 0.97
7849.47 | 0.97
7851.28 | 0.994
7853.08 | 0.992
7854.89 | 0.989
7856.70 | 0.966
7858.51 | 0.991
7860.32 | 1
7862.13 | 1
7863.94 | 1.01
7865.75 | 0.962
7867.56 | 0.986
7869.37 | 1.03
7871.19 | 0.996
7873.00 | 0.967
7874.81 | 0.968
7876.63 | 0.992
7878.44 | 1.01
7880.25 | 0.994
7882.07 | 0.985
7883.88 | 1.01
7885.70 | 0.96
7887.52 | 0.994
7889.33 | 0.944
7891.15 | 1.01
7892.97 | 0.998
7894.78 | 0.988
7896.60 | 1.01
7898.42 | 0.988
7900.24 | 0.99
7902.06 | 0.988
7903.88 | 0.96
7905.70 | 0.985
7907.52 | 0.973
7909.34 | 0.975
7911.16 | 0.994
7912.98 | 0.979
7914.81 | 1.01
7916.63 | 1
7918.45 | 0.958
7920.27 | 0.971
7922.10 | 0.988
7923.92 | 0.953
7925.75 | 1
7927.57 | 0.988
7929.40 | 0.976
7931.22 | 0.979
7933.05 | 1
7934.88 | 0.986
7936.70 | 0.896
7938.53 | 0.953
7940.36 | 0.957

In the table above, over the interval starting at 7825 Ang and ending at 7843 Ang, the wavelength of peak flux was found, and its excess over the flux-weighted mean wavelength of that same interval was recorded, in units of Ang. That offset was -8.1 Ang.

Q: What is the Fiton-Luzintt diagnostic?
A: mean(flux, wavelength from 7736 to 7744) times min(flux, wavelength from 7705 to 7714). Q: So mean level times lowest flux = 0.96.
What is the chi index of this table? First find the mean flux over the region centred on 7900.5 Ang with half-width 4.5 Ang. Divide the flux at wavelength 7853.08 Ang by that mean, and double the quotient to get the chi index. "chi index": 2.01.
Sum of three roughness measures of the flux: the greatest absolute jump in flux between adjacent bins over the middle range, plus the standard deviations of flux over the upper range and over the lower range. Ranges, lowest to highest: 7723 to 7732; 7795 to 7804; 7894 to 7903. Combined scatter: 0.09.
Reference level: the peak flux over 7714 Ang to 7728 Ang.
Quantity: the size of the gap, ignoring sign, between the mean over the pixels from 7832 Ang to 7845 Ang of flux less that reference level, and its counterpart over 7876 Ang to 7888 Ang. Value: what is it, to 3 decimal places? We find 0.037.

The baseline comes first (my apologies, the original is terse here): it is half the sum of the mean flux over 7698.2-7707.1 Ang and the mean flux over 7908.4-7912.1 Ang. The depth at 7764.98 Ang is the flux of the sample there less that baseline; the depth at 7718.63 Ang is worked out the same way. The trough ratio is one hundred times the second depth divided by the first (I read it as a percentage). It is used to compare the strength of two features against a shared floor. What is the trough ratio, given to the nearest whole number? 102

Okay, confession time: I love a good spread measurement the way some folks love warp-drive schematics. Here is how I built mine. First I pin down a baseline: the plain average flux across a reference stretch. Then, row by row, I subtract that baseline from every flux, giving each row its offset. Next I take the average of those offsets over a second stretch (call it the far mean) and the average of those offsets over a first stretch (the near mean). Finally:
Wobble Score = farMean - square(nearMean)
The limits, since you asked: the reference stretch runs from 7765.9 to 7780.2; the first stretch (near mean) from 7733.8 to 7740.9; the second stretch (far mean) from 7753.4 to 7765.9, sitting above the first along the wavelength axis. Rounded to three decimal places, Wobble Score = 0.003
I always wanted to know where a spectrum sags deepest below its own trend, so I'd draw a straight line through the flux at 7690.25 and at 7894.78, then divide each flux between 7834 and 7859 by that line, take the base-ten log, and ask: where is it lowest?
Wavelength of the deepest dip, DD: 7835.02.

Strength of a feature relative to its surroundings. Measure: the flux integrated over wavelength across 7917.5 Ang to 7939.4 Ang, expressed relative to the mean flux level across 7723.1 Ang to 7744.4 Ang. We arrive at 21.5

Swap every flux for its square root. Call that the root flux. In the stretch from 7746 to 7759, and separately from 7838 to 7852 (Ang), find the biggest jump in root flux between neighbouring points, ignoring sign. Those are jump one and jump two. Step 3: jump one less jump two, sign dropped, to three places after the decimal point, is 0.072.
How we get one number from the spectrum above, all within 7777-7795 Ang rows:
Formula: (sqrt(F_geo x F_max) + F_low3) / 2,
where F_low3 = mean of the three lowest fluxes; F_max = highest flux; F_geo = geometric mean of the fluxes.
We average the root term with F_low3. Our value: 0.959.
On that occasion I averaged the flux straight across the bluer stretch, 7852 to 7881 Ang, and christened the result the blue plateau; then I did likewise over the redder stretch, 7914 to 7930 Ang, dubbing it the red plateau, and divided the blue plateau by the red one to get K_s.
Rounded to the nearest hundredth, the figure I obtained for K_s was 1.01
